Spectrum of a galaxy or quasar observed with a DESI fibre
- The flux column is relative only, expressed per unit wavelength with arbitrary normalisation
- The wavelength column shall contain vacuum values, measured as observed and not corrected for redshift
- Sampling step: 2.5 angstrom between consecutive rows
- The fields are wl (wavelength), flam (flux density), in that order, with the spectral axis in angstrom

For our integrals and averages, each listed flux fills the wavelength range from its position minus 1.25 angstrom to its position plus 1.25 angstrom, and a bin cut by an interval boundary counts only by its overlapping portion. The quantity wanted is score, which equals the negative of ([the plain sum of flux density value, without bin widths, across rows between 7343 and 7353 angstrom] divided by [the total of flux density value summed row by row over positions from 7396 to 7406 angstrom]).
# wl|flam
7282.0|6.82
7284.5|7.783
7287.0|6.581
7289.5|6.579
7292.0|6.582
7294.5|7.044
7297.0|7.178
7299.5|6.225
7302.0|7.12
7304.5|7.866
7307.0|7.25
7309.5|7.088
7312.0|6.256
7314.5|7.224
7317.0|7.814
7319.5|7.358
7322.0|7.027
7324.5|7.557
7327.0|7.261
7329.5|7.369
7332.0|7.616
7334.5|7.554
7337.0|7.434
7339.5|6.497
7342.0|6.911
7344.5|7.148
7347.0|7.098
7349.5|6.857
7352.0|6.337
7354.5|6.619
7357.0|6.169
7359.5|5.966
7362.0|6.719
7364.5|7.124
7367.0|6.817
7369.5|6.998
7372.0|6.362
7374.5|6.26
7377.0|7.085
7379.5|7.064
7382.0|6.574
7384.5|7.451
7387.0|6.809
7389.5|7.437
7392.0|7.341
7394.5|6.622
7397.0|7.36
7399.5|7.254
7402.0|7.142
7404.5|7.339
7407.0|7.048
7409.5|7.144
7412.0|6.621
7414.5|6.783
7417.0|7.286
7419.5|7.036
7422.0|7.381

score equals -0.94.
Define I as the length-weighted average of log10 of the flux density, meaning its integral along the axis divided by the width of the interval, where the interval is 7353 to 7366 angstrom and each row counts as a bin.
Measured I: 0.814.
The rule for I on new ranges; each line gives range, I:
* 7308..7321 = 0.853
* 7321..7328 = 0.863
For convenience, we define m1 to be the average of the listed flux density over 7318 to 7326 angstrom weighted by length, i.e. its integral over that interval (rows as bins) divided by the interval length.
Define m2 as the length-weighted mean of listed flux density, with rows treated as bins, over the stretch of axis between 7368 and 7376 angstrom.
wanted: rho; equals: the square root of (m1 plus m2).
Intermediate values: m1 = 7.3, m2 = 6.6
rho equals 3.73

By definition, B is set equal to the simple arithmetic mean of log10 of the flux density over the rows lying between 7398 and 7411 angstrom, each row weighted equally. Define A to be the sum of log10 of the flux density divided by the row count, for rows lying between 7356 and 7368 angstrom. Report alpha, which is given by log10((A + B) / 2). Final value -0.078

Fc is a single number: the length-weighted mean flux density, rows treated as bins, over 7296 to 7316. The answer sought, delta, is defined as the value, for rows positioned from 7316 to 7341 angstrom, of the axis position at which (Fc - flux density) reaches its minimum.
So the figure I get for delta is 7317.0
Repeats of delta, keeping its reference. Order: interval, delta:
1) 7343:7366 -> 7344.5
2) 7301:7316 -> 7304.5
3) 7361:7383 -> 7364.5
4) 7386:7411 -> 7389.5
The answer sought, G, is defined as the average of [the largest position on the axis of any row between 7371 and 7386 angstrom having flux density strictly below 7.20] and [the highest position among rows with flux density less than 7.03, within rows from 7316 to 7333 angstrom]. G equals 7352.0 angstrom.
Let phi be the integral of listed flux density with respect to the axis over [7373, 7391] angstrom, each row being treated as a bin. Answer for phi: 125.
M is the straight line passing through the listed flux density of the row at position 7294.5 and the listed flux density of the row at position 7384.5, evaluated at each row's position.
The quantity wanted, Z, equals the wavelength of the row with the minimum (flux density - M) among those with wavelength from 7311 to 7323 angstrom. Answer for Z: 7312.0 angstrom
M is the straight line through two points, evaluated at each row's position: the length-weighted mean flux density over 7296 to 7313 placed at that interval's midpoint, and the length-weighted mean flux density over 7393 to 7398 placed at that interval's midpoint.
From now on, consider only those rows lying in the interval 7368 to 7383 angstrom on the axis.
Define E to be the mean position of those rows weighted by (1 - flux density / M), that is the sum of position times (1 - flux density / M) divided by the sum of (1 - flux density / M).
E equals 7375.1 angstrom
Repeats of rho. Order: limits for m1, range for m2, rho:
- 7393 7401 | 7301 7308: 3.81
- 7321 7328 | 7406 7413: 3.77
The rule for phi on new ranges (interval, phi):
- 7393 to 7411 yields 128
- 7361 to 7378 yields 115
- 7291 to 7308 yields 120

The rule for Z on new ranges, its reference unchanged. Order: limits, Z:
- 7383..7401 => 7394.5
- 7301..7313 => 7312.0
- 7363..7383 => 7374.5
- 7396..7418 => 7412.0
